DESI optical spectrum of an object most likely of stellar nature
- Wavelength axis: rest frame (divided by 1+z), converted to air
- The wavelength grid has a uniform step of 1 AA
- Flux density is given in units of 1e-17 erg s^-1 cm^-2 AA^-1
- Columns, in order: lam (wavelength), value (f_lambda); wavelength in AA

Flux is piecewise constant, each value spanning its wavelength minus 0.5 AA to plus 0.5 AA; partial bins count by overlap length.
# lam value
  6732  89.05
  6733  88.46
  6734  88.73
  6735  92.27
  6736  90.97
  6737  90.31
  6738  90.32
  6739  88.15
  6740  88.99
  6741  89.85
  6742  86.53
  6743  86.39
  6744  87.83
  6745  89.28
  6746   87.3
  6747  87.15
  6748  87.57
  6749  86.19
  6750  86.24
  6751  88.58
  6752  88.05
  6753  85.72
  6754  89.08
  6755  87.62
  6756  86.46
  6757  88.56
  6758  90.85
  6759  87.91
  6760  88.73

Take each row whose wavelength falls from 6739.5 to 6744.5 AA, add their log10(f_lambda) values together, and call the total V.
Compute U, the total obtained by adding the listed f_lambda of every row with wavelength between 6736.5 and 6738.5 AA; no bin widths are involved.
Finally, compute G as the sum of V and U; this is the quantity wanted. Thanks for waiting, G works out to 190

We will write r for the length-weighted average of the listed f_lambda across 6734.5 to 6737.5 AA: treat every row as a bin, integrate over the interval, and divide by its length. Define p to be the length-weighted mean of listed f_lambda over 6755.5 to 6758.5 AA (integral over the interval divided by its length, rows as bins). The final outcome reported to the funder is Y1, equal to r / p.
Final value 1.029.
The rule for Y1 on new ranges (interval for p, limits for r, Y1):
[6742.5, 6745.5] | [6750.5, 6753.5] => 0.996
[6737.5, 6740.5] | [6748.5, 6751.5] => 0.976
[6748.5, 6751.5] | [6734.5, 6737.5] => 1.048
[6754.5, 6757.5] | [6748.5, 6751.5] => 0.994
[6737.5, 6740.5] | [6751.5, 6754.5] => 0.983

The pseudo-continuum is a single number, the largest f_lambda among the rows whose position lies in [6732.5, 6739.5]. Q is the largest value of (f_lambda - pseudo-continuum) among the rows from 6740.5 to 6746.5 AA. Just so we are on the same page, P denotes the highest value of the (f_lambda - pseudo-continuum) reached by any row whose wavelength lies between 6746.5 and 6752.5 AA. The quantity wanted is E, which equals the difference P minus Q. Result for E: -1.3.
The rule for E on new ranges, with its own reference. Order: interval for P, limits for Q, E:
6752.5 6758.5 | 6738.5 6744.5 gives 1.0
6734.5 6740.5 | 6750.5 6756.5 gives 3.2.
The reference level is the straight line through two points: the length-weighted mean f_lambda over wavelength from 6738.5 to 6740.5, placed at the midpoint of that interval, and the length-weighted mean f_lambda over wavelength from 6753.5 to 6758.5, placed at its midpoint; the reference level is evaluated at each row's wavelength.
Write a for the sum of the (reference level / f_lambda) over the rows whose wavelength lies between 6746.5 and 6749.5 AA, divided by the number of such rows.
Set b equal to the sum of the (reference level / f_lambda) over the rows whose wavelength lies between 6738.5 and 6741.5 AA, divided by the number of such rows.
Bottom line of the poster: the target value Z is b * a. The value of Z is 1.01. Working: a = 1.018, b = 1.00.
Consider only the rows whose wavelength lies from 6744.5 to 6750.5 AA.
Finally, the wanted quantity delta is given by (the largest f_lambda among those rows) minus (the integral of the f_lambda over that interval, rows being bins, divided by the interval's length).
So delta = 1.99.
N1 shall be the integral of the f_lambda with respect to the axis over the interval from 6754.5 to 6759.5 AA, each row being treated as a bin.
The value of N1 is 441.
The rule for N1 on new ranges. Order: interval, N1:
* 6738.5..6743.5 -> 440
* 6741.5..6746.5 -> 437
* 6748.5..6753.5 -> 435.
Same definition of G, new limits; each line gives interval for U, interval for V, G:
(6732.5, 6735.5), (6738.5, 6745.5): 283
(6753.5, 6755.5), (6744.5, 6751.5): 190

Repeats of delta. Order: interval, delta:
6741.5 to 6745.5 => 1.77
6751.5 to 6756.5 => 1.69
